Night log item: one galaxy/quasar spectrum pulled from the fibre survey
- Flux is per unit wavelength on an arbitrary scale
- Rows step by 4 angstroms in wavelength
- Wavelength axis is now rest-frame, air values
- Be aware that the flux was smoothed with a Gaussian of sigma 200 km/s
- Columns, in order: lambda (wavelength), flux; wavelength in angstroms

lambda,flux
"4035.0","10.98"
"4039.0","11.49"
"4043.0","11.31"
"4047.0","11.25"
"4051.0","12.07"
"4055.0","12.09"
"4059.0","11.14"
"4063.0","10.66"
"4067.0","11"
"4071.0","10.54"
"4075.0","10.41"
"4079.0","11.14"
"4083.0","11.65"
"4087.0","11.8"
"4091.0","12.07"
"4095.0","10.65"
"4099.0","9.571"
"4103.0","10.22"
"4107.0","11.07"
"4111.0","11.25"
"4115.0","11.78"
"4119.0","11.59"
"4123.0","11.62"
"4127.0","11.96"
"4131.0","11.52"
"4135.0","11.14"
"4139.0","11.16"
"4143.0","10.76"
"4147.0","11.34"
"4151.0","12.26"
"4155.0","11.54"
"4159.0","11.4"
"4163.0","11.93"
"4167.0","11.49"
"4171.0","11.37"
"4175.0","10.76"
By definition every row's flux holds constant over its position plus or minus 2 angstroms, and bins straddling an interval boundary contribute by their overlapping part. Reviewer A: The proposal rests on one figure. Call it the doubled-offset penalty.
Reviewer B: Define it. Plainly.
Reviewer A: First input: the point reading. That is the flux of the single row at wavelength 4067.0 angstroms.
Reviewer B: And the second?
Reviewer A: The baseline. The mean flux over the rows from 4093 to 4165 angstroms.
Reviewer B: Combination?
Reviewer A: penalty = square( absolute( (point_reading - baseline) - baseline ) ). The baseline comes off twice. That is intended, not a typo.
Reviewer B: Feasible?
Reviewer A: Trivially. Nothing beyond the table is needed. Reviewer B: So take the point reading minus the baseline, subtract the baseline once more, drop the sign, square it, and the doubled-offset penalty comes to 133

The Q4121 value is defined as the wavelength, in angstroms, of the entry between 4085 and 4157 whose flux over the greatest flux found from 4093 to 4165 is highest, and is 4151.0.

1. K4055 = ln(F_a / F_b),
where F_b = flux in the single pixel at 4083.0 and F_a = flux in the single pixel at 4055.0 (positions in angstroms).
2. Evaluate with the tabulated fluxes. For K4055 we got 0.04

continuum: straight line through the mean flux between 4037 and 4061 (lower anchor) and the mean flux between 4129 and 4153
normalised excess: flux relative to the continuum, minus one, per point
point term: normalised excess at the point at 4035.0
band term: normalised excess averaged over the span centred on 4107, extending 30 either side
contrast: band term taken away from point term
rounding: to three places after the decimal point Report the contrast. -0.038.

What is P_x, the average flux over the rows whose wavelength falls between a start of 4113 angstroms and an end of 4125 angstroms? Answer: 11.7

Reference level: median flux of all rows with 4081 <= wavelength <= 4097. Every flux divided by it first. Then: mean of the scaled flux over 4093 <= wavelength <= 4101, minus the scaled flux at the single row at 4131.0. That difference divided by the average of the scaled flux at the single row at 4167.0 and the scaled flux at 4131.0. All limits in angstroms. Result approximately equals -0.12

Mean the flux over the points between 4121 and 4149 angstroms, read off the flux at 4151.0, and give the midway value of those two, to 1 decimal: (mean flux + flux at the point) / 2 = 11.8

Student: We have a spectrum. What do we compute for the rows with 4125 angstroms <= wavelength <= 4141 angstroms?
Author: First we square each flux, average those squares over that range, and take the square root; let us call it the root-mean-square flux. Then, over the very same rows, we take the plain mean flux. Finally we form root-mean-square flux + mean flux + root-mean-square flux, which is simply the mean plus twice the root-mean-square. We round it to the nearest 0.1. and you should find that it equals 34.3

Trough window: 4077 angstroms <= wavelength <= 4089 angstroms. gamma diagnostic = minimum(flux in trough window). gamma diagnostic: 11.14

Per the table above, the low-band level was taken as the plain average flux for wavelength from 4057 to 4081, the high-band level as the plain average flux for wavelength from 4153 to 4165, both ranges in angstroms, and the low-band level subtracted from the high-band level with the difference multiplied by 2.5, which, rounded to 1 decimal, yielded 2.0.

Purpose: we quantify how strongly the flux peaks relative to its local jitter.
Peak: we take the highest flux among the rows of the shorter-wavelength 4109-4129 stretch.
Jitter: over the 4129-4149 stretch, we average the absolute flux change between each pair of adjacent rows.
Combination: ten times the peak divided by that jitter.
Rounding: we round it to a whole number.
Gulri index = 347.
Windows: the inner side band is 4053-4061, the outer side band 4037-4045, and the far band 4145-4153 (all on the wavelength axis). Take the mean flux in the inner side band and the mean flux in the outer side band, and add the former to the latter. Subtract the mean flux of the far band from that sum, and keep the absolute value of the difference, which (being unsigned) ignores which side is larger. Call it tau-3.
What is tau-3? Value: 11.2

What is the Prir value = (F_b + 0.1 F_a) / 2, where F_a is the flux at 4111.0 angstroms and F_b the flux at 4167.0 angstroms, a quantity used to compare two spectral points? 6.31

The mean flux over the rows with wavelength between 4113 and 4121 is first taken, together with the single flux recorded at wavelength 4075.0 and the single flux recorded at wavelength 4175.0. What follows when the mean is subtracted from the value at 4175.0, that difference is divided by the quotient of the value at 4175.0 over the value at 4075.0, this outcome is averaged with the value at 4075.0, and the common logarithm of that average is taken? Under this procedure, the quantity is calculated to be 0.677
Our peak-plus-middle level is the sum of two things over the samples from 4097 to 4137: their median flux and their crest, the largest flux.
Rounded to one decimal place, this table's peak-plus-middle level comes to 23.3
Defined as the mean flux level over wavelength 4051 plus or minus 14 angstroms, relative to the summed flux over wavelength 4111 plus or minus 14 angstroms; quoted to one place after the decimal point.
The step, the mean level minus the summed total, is -65.7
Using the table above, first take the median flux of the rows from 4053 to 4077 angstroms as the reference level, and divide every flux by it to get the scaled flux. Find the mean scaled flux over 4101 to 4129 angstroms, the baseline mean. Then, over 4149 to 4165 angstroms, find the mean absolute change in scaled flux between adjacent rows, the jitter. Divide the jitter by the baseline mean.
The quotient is 0.041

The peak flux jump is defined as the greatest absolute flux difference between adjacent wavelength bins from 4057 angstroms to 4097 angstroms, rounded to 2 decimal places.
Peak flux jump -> 1.42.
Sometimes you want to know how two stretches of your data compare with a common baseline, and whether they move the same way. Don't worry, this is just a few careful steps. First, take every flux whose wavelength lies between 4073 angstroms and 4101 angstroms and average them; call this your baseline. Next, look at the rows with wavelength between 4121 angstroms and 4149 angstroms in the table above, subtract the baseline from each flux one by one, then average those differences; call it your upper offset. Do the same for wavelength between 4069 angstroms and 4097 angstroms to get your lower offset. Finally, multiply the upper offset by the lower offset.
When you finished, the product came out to 0.04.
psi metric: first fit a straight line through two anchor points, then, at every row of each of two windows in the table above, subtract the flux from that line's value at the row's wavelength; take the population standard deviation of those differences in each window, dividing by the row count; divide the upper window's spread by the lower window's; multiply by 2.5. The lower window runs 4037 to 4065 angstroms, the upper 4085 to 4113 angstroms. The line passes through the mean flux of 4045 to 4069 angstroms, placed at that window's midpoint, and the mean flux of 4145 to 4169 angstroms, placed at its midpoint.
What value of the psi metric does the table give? 4.3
